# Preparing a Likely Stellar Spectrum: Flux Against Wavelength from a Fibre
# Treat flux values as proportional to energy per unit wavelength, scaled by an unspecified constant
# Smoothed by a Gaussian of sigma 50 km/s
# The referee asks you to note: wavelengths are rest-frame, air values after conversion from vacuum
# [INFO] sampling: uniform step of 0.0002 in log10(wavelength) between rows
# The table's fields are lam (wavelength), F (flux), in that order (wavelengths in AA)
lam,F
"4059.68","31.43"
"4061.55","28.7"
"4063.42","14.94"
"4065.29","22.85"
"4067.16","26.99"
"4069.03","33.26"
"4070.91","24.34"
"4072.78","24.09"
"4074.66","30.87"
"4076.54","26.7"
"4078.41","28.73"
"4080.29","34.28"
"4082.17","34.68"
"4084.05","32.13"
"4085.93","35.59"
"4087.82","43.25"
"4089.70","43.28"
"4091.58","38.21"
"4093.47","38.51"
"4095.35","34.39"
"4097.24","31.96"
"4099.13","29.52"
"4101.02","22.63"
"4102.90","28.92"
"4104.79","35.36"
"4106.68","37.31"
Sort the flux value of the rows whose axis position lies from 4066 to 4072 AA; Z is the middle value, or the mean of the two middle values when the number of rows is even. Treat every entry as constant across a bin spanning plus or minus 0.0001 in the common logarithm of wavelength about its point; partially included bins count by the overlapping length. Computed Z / 27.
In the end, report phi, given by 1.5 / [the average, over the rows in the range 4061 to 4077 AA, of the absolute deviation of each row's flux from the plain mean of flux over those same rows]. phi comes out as 0.39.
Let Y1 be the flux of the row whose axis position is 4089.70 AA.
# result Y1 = 43.28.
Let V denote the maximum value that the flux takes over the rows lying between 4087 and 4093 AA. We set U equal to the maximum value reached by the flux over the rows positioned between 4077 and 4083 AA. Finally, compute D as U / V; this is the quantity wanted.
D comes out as 0.80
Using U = 34.68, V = 43.28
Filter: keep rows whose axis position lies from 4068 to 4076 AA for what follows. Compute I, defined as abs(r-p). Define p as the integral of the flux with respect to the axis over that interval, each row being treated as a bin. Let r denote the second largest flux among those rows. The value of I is 193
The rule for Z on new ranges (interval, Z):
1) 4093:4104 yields 31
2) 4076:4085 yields 32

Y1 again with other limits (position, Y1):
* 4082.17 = 34.68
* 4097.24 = 31.96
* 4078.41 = 28.73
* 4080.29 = 34.28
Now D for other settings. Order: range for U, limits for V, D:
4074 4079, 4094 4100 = 0.90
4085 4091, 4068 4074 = 1.30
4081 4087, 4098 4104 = 1.21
